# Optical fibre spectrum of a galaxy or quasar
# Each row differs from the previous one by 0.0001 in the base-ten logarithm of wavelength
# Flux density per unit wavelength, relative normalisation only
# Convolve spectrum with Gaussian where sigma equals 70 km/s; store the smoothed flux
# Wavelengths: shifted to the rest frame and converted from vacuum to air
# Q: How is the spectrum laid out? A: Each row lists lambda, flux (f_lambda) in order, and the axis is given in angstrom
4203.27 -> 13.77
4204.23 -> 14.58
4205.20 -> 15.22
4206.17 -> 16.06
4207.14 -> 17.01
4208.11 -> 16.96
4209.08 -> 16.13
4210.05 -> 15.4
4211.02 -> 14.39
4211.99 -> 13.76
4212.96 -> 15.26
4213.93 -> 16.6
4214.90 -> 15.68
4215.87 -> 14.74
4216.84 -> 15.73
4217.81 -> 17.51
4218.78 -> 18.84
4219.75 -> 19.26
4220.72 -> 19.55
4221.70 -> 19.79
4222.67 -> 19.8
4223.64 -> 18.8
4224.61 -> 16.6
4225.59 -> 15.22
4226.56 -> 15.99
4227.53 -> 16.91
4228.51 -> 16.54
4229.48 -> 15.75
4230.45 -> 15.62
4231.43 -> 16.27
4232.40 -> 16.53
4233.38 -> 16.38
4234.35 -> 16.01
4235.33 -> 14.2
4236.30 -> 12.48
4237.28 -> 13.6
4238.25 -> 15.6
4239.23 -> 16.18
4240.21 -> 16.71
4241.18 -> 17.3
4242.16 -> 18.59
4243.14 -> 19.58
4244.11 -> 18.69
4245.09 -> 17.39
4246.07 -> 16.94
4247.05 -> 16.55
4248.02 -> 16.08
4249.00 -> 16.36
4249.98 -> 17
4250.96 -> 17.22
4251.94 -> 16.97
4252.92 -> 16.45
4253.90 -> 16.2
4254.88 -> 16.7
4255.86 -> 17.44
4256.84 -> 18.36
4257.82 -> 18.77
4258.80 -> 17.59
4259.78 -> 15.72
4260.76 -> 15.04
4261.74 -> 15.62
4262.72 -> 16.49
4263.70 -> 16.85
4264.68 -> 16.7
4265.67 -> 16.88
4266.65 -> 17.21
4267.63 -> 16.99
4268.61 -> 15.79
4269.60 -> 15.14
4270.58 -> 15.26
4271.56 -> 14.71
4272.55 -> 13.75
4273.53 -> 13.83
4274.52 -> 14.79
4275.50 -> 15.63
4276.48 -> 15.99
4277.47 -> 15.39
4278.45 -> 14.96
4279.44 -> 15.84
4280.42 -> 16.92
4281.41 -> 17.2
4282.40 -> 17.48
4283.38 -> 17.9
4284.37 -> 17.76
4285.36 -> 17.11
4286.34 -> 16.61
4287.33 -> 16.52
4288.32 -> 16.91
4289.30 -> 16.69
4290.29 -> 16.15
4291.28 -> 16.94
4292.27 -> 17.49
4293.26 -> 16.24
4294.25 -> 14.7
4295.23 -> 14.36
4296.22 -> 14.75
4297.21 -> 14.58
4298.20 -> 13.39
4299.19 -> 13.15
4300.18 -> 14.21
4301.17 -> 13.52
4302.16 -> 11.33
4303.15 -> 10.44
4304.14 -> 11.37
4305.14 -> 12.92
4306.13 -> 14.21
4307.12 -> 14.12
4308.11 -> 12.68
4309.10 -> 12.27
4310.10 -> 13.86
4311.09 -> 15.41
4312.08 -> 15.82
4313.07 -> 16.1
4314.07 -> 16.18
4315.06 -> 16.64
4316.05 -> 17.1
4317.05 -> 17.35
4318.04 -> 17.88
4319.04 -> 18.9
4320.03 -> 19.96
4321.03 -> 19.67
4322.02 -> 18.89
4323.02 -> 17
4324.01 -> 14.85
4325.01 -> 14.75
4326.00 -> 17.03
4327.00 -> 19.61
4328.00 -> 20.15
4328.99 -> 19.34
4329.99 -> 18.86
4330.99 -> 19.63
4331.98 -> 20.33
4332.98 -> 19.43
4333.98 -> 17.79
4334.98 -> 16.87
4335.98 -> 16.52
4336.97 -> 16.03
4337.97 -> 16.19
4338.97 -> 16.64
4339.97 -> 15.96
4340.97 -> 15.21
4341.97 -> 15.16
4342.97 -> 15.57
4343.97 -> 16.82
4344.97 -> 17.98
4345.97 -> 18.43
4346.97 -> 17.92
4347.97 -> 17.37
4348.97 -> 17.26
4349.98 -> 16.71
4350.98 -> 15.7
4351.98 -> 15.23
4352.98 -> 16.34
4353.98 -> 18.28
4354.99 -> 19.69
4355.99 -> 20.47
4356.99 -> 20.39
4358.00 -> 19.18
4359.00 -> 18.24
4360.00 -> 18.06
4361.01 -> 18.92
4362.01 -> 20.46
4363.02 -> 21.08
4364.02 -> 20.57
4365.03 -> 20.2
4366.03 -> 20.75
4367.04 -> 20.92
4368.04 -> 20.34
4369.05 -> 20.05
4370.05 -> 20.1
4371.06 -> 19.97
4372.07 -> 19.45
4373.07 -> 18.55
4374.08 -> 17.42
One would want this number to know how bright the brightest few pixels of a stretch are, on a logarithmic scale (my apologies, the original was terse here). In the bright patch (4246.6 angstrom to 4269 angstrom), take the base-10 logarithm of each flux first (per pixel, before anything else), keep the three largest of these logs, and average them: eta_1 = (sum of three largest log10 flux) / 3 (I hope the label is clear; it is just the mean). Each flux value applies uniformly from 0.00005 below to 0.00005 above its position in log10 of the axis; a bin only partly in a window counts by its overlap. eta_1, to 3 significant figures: 1.26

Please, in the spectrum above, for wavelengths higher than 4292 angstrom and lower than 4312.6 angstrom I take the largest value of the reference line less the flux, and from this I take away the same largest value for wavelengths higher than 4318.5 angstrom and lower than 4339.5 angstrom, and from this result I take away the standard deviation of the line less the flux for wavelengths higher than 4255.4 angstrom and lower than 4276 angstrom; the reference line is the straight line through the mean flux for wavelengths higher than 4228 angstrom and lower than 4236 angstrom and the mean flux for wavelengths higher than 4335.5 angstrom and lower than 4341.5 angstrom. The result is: 2.9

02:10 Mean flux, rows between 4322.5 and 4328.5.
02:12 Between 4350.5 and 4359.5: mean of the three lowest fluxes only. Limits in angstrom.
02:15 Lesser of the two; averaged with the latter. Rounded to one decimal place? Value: 15.8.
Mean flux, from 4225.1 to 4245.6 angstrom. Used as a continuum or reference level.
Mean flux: 16.3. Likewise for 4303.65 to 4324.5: 15.9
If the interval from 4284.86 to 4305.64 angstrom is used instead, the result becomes 14.7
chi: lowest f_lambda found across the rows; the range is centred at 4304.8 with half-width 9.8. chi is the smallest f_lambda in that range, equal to 10.44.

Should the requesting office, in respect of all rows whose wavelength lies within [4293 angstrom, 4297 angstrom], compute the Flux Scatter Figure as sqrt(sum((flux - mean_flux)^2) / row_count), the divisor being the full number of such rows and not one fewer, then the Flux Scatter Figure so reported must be 0.72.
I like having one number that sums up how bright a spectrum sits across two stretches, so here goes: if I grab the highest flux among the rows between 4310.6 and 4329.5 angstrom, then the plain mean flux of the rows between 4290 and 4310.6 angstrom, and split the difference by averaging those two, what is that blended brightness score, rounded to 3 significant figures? 17.0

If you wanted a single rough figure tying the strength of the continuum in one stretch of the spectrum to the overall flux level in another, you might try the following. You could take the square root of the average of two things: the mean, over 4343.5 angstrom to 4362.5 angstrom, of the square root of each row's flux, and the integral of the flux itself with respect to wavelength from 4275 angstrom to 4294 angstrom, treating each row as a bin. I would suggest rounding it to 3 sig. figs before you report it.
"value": 12.6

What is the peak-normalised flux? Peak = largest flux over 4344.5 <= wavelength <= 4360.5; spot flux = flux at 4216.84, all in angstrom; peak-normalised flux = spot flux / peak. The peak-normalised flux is 0.77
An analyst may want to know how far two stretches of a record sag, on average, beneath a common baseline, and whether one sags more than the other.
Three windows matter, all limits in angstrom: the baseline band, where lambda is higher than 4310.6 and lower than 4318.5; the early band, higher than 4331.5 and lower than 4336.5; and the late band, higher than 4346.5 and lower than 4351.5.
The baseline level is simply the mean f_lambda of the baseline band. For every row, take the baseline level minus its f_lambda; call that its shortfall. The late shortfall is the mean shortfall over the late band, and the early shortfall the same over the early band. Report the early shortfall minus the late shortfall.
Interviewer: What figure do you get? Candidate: -1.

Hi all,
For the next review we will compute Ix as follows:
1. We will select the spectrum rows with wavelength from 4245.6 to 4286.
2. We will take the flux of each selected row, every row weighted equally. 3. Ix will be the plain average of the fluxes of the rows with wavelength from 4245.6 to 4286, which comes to 16.4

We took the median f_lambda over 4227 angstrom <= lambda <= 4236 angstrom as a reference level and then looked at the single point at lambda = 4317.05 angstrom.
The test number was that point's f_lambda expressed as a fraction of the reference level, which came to 1.07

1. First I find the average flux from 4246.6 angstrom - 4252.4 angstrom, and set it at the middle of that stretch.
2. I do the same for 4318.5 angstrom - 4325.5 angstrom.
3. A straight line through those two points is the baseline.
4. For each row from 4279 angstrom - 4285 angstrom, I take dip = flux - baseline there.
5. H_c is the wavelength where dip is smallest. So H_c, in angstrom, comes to 4279.44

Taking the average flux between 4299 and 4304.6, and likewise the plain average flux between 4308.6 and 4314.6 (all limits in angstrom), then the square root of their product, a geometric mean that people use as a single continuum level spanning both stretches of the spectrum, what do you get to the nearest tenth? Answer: 13.6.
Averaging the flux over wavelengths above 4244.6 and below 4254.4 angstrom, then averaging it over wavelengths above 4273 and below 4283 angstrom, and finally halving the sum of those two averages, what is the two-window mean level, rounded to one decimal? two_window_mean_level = 16.3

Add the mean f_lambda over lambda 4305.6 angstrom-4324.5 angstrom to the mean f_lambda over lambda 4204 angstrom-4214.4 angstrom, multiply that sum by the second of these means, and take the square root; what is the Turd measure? 22.3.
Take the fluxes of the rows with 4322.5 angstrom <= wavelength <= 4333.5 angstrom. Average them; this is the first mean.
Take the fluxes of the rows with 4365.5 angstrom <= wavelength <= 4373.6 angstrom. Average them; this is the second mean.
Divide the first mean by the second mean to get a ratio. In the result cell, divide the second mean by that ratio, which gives 21.9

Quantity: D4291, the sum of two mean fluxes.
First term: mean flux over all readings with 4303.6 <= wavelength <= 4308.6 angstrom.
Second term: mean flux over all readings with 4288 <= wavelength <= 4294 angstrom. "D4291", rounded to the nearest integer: 30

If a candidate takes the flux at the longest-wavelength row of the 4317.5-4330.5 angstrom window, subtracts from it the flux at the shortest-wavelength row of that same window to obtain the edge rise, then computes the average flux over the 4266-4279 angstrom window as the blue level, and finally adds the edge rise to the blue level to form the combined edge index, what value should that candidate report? 16.3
